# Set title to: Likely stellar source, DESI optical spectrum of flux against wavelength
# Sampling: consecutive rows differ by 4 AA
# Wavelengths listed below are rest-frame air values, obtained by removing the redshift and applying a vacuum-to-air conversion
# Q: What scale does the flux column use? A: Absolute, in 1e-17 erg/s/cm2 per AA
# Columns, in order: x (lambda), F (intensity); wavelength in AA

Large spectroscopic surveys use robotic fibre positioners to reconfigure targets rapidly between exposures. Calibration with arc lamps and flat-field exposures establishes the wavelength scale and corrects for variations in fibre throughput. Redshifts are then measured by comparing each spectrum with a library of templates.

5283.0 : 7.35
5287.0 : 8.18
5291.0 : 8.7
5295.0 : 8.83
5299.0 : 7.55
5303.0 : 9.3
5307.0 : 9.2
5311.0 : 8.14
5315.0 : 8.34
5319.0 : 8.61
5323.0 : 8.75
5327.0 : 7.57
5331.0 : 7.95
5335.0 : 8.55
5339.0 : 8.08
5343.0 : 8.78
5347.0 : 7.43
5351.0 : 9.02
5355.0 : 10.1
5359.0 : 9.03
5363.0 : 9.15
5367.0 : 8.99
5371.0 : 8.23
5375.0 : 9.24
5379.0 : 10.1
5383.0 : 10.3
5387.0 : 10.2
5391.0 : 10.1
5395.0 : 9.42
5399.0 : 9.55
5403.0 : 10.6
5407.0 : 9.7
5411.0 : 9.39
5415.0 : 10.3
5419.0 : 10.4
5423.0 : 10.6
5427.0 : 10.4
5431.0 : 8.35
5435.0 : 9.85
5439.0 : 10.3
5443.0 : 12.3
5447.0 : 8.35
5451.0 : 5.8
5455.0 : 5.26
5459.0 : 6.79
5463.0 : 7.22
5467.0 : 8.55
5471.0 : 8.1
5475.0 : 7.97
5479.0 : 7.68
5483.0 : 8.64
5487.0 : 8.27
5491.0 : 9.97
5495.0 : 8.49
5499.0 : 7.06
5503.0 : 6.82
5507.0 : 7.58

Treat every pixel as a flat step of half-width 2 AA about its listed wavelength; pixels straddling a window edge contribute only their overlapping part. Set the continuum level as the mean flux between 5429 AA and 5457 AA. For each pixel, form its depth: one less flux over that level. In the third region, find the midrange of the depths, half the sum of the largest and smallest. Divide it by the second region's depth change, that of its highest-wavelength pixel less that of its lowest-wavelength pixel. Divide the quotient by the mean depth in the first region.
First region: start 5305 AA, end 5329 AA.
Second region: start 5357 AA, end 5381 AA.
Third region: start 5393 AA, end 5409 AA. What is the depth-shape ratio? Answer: 68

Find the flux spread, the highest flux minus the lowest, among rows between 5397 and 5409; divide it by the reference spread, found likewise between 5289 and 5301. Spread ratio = 0.8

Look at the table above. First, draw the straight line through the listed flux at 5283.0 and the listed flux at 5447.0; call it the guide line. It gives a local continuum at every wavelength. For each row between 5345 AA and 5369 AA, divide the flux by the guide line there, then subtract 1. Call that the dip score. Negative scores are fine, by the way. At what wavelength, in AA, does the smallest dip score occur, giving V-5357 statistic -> 5347.0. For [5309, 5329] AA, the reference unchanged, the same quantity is 5327.0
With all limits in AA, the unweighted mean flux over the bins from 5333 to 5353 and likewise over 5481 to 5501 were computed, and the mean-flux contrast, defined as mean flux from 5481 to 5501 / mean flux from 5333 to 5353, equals 1.01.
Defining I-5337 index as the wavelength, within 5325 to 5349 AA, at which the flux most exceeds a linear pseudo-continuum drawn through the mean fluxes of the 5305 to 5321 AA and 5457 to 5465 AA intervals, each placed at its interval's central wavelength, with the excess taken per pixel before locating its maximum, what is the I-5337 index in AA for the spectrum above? 5343.0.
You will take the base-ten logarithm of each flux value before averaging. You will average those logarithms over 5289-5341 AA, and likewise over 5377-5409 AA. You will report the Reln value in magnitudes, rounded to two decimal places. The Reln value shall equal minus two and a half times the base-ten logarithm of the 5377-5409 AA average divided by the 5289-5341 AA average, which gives -0.08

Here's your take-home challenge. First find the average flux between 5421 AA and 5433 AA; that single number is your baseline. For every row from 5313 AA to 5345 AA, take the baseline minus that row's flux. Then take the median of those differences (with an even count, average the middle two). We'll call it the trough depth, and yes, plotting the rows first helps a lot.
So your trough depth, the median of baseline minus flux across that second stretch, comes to 1.3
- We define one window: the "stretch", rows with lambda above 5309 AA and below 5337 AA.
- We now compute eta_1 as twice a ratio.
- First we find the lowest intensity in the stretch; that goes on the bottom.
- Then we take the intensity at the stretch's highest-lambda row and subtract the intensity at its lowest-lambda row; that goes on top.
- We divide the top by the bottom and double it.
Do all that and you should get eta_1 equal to 0.1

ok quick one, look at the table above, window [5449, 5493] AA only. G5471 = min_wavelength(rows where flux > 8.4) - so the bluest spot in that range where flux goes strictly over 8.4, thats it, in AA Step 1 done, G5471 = 5467.0 AA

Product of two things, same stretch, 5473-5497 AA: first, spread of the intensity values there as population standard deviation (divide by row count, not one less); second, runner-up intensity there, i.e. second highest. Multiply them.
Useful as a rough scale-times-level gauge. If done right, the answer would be 6.3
